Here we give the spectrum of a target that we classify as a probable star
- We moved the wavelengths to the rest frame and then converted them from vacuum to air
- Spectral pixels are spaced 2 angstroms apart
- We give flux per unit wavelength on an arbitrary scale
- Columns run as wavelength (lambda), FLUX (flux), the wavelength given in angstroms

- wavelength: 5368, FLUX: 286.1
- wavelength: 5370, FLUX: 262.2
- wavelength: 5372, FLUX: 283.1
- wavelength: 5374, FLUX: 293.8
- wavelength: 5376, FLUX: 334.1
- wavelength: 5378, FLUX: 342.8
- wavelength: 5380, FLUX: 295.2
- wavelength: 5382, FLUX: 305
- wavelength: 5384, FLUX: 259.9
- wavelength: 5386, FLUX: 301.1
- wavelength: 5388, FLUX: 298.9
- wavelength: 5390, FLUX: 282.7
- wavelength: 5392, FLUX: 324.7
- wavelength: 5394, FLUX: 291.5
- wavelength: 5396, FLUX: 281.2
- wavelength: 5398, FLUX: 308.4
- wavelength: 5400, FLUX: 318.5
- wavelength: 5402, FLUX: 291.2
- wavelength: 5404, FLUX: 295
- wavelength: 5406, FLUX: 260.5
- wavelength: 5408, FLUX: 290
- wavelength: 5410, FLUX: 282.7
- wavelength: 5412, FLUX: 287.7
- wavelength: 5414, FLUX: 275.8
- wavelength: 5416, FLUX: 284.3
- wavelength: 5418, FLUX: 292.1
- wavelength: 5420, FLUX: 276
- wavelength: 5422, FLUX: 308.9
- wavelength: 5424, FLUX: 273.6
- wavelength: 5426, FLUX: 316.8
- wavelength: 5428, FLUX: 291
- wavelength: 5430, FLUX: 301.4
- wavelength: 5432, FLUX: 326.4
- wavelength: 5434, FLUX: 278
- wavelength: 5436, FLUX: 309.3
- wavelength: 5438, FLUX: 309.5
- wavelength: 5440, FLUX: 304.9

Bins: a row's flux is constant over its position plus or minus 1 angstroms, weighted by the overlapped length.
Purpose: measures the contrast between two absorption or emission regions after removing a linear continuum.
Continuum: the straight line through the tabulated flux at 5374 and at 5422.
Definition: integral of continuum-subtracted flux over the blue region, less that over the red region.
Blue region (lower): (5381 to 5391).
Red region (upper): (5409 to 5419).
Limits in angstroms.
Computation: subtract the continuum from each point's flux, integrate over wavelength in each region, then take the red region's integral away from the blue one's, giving 138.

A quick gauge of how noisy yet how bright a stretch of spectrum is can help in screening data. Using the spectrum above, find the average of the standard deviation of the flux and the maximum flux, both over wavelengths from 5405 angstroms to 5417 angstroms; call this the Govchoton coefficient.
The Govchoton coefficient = 150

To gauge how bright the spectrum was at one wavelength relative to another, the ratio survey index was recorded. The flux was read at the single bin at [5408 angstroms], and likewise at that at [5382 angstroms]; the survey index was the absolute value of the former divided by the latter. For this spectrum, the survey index 0.95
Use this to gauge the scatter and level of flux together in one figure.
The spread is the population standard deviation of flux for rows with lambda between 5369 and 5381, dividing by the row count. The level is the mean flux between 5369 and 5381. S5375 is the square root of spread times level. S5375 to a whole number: 92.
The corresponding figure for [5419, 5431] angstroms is 69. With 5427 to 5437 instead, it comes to 70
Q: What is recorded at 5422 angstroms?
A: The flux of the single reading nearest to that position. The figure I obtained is 308.9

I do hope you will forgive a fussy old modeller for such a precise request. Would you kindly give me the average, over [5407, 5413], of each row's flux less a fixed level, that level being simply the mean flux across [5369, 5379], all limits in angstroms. -16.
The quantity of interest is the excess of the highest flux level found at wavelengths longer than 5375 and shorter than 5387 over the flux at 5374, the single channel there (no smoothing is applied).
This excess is 49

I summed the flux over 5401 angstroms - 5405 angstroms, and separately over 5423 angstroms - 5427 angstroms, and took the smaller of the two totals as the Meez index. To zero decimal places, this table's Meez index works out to 586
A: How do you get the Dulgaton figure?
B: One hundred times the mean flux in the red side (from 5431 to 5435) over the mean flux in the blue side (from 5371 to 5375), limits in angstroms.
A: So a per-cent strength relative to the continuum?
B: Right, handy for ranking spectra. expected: 105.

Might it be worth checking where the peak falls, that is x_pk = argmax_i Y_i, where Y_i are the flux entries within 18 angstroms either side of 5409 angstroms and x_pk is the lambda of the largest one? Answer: 5392 angstroms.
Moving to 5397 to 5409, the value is 5400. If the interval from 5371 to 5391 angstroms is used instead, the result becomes 5378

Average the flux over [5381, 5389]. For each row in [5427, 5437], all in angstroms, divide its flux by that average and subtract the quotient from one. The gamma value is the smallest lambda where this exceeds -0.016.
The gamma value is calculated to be 5428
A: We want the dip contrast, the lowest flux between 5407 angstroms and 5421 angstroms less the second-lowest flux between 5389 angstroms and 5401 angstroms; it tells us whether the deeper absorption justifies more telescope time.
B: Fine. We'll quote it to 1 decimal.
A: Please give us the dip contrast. -6.9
